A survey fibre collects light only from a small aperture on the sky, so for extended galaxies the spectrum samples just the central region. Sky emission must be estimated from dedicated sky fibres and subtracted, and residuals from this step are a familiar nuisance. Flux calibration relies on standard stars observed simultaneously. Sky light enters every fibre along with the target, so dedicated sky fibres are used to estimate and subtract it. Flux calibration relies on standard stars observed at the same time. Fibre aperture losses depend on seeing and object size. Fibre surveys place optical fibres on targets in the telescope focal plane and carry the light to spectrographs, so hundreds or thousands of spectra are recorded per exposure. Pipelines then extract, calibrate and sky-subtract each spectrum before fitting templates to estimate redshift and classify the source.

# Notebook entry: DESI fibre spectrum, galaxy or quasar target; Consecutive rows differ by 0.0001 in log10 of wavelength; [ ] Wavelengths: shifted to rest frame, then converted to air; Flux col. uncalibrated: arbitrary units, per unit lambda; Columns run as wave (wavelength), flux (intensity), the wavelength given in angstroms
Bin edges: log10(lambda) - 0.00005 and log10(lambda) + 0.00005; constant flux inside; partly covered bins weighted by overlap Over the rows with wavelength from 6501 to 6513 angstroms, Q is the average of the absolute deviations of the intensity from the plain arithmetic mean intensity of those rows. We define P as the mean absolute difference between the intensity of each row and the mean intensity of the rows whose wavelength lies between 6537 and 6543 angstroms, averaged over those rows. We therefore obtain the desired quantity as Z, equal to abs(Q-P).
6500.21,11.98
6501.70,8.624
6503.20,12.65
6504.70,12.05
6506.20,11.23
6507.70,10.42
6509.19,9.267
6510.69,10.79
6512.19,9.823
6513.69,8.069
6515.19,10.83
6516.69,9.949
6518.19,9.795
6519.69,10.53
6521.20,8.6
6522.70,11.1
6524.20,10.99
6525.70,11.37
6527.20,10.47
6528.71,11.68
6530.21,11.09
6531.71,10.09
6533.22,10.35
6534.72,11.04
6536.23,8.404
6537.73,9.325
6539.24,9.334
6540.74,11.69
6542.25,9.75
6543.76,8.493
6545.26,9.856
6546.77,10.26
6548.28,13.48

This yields 0.24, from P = 0.83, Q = 1.07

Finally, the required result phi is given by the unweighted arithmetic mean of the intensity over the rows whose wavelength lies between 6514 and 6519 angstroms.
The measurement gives 10.2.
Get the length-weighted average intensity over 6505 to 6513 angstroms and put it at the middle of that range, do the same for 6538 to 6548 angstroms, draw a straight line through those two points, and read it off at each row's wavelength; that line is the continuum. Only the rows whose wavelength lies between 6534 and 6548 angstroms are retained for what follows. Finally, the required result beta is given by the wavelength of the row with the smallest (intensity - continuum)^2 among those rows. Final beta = 6545.26 angstroms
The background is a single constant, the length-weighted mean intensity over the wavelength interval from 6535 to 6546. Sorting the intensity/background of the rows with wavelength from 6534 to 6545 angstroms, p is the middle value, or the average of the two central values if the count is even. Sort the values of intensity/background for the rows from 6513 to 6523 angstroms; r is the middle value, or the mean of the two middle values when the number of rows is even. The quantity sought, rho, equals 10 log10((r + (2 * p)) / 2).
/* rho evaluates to 1.73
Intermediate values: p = 0.97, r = 1.03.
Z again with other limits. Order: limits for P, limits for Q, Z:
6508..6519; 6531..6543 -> 0.15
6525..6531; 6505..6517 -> 0.40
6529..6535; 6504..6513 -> 0.34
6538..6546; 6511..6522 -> 0.00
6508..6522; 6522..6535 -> 0.33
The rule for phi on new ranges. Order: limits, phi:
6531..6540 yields 9.8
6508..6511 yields 10.0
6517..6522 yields 9.6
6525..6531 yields 11.2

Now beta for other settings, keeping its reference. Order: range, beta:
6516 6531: 6519.69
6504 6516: 6507.70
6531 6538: 6531.71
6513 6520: 6519.69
